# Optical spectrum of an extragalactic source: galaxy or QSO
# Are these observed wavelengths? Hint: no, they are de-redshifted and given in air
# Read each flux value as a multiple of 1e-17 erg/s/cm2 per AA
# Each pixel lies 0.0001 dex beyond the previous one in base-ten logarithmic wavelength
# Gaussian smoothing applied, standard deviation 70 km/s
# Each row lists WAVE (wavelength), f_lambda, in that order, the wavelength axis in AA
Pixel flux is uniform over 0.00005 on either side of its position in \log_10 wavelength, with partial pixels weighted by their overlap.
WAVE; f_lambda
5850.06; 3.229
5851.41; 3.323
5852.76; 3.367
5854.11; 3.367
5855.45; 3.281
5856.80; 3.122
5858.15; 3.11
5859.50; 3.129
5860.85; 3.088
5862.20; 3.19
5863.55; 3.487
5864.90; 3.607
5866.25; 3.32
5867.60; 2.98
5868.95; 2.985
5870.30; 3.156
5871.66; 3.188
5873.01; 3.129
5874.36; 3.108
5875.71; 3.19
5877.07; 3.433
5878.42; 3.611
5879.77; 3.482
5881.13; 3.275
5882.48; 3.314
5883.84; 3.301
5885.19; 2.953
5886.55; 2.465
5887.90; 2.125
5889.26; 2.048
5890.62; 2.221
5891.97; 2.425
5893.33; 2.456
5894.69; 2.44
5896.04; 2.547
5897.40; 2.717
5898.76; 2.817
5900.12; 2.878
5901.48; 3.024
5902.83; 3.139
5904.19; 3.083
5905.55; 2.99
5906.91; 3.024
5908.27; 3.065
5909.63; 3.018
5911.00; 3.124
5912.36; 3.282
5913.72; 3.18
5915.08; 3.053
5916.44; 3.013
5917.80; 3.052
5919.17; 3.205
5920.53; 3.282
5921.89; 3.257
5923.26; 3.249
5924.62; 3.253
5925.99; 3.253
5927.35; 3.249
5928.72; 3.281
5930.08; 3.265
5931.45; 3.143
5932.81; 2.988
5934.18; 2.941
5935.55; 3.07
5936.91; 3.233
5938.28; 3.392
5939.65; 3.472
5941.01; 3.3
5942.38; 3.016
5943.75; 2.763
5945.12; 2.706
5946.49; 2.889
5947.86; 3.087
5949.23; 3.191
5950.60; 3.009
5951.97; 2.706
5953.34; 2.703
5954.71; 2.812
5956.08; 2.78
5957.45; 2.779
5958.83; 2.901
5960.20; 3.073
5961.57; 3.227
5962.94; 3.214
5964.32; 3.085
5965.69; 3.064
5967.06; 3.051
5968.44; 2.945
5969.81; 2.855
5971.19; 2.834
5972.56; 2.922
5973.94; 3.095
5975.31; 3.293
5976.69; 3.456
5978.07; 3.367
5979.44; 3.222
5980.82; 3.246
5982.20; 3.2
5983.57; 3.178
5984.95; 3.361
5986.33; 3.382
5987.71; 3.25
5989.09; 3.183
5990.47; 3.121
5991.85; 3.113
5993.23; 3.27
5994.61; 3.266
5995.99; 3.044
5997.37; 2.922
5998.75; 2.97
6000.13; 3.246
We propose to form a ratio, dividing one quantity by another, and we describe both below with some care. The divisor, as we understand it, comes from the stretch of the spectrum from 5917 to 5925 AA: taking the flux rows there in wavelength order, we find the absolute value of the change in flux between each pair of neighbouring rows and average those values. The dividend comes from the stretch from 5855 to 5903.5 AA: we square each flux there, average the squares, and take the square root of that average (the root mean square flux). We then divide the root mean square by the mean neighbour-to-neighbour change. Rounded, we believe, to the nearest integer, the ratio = 57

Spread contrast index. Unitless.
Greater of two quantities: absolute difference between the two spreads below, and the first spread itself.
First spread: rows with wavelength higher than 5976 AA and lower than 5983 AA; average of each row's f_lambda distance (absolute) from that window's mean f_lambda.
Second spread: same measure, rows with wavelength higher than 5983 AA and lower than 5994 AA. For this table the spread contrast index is 0.09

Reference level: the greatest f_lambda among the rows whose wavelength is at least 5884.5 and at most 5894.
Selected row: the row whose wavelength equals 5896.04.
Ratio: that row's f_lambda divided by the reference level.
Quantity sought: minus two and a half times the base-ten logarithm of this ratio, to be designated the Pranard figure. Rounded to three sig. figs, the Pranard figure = 0.161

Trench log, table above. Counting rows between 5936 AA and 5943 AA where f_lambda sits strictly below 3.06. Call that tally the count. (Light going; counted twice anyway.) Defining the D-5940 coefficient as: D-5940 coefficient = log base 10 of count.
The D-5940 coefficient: 0.0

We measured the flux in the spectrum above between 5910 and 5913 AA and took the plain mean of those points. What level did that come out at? 3.2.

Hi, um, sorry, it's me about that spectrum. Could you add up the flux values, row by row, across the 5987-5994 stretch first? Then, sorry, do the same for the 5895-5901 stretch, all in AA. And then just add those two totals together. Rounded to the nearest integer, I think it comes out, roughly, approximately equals 27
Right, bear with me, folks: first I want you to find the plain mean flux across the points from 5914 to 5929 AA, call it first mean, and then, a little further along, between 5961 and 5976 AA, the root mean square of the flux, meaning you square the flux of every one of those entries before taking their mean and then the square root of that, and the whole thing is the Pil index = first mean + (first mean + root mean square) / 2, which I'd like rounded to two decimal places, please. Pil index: 6.32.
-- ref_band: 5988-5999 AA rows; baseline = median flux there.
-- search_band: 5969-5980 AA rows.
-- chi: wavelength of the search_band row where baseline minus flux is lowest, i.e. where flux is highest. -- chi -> 5976.69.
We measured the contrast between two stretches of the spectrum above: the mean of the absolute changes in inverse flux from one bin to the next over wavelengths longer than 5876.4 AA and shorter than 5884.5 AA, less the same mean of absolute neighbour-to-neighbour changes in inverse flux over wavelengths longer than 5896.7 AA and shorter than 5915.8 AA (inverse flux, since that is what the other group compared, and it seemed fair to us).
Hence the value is 0.000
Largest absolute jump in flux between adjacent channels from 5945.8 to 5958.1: 0.30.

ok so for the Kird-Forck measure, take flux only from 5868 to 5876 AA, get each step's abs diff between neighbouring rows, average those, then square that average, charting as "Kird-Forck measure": 0.005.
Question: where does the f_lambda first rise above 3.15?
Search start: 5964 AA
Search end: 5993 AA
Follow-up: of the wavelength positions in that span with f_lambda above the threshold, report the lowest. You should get 5975.31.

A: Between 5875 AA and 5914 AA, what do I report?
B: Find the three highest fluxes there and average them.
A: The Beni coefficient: 3.51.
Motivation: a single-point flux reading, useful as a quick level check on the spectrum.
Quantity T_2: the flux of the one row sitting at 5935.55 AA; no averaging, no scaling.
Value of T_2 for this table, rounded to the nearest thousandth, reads 3.070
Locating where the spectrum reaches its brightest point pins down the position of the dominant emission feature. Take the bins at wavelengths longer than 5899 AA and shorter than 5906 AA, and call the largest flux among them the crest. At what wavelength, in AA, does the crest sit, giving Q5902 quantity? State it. 5902.83 AA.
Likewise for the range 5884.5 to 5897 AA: 5885.19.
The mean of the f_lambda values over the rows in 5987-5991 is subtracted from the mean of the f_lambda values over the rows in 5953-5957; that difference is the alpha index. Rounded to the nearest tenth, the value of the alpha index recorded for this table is -0.4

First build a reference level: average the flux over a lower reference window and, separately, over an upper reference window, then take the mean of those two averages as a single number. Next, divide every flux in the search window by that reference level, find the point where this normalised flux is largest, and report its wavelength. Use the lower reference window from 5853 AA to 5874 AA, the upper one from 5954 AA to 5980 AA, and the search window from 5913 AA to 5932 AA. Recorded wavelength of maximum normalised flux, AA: 5920.53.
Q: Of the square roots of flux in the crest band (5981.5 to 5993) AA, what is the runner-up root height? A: 1.83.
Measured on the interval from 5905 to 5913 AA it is 1.77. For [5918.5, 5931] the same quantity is 1.81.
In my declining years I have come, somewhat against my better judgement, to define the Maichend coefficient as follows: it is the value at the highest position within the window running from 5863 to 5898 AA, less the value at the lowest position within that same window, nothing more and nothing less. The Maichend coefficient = -0.77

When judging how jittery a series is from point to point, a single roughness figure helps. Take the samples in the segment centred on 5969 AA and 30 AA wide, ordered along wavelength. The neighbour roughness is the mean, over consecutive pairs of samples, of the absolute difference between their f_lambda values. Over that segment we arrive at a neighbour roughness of 0.087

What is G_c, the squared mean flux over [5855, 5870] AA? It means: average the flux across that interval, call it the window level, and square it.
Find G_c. 10.3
